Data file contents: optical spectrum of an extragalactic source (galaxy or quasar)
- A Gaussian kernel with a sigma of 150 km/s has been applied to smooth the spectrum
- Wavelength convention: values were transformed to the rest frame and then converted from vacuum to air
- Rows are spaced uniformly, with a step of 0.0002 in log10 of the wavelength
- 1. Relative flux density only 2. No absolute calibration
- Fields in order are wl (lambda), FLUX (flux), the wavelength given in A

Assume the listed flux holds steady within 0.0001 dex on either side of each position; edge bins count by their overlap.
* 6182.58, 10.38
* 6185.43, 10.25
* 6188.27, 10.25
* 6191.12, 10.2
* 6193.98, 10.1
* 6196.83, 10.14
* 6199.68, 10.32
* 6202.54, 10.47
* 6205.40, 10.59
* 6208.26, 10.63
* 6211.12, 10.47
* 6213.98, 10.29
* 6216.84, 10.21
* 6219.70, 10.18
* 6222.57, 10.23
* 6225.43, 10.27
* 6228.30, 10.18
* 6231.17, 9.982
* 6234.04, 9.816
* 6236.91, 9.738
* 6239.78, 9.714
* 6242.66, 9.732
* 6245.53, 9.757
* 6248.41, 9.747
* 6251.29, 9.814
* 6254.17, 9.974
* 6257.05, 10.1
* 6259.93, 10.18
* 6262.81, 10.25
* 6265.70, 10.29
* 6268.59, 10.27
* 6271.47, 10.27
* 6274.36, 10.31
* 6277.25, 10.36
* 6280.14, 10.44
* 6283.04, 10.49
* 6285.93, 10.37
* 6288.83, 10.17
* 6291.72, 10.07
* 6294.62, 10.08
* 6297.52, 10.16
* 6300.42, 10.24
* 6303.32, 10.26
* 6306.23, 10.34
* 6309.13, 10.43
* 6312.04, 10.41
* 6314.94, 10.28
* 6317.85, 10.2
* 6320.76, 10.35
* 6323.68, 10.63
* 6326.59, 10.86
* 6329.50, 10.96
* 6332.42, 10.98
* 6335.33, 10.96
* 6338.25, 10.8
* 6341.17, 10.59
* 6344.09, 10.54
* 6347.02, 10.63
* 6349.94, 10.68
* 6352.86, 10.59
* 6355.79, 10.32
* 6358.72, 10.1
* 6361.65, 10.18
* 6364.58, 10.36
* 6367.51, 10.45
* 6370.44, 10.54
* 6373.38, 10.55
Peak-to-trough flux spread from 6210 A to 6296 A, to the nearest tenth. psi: 0.8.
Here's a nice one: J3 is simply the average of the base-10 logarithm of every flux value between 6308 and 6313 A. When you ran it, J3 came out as 1.02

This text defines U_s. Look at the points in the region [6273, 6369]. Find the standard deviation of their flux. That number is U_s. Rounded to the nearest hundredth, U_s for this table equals 0.26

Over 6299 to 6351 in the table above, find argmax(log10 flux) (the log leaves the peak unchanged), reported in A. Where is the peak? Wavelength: 6332.42 A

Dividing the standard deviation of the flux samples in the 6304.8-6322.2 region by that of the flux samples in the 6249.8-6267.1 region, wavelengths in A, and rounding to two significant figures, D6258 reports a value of 0.47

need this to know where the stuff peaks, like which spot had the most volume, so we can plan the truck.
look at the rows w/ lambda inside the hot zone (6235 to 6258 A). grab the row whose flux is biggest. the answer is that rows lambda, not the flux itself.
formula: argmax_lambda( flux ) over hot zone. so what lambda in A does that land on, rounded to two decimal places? 6257.05 A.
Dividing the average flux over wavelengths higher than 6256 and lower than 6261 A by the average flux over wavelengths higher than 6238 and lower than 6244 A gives 1.04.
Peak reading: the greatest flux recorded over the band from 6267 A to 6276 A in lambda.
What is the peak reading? 10.31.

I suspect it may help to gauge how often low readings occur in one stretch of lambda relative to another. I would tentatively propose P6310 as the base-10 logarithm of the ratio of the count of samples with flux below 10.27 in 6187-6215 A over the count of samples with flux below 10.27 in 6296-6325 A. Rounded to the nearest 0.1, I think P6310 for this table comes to 0.0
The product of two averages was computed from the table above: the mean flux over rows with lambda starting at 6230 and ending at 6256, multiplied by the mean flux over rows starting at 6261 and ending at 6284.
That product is 101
